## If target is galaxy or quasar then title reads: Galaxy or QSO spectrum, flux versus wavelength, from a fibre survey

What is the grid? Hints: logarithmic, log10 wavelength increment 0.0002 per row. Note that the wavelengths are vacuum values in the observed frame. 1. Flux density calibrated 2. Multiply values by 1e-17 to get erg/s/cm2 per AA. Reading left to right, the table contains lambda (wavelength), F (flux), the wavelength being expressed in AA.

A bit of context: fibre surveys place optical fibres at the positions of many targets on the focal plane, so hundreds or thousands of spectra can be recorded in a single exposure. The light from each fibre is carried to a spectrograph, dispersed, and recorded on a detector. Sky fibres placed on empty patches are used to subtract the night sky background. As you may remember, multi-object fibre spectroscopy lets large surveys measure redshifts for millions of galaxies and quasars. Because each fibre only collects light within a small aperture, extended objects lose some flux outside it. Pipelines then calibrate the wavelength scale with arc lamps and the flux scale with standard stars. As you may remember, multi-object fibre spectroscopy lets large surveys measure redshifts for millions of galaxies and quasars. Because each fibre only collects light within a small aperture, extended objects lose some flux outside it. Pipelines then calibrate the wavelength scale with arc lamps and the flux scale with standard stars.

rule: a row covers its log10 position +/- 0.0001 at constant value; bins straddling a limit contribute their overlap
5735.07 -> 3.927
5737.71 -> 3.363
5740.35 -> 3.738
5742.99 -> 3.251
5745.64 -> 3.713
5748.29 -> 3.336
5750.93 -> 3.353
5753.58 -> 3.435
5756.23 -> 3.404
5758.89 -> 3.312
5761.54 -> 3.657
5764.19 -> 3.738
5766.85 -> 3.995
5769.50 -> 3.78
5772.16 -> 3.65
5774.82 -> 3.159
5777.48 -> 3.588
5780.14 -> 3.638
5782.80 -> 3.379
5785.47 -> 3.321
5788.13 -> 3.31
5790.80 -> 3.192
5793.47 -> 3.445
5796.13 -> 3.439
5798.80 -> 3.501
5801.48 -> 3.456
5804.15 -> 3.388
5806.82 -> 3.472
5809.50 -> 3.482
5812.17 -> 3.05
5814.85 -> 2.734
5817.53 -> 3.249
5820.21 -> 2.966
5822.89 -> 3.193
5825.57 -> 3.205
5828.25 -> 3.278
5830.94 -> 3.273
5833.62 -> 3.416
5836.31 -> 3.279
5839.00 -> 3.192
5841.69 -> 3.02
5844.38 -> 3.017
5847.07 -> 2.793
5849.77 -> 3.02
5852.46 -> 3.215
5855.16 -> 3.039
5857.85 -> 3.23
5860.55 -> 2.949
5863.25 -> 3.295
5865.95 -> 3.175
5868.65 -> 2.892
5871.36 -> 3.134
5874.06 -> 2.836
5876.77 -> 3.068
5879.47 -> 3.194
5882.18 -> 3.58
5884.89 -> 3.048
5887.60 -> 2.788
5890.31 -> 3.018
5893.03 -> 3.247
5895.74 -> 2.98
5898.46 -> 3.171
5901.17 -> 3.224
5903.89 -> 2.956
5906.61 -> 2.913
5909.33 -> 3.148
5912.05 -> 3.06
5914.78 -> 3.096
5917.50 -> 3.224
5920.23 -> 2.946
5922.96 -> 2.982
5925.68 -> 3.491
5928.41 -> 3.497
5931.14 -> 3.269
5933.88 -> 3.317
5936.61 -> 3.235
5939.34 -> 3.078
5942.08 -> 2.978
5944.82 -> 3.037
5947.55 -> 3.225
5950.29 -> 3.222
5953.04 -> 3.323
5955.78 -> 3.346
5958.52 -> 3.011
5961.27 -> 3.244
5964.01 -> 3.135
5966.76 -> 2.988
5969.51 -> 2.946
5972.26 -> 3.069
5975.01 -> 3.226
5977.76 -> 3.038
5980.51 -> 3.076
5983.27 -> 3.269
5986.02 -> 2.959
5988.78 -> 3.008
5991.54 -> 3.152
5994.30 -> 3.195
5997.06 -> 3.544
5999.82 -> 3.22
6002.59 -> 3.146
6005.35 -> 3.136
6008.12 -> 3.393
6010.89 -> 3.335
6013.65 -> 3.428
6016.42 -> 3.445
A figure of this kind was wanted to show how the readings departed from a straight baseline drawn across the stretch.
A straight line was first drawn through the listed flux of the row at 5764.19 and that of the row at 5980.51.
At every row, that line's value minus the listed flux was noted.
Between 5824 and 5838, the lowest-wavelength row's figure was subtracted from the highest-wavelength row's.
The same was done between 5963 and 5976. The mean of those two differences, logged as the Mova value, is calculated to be -0.12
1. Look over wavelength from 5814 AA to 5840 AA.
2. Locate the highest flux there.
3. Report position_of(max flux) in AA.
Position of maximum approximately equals 5833.62 AA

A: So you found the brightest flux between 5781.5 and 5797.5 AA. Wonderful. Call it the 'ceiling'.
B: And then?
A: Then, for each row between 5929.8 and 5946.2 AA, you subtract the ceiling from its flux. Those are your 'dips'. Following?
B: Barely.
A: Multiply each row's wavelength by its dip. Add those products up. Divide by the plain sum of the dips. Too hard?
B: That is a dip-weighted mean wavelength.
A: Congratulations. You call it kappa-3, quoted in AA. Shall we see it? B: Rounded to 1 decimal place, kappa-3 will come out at 5939.8 AA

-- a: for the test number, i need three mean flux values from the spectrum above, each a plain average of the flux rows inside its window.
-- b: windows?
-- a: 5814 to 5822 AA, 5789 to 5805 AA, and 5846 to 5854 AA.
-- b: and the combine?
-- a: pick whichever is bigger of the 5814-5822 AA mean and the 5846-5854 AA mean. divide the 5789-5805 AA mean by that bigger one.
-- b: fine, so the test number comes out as 1.13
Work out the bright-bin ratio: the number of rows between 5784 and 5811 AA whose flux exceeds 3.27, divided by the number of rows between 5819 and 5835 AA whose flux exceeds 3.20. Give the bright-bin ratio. 2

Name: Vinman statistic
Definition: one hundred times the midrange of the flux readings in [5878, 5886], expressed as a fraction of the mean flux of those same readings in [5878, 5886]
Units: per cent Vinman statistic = 101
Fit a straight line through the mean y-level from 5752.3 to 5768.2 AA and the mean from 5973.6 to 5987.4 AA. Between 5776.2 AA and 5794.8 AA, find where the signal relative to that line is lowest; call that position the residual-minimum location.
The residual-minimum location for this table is 5790.80 AA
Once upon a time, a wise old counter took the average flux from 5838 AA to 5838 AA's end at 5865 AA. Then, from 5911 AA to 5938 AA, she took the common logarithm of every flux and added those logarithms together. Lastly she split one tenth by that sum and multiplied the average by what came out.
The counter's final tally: 0.061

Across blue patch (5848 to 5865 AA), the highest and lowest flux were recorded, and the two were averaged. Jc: 3.12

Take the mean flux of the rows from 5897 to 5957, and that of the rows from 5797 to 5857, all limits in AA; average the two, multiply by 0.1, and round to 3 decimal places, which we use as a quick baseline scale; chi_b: 0.318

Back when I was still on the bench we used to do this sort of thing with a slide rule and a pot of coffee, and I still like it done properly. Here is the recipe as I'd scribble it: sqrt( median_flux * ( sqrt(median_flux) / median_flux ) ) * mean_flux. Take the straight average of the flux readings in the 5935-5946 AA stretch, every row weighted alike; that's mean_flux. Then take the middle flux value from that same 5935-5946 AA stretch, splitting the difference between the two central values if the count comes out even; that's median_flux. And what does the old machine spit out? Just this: 4.08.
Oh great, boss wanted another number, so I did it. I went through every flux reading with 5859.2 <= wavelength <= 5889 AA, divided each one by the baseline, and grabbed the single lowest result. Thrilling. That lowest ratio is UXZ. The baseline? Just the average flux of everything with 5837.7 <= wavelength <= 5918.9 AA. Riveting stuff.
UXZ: 0.90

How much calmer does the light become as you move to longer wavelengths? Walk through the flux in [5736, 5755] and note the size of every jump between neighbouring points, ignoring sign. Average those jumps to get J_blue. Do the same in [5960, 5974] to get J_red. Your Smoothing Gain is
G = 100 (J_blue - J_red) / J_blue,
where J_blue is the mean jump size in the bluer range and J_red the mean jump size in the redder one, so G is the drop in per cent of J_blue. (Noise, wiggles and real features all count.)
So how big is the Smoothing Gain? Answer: 65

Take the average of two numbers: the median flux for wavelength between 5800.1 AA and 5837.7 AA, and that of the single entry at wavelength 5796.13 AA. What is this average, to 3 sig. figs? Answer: 3.36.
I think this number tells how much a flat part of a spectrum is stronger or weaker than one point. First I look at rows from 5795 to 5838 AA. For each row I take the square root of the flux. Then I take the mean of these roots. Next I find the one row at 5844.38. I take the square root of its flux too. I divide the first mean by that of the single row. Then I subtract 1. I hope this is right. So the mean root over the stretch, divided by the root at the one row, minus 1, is 0.041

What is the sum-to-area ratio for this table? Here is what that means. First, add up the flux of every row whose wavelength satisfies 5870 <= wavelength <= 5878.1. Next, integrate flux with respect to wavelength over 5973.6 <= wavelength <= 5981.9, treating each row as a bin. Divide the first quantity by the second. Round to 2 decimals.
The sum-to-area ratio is 0.35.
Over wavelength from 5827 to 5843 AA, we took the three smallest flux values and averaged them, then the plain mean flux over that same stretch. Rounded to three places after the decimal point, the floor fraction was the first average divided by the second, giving 0.975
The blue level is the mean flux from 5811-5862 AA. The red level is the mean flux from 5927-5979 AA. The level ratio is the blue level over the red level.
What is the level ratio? 0.98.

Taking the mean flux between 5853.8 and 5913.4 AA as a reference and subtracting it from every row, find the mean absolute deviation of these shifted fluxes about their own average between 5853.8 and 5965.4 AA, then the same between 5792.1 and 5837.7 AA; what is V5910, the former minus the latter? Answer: -0.014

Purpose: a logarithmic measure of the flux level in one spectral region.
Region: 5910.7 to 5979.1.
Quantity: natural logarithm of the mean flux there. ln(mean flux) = 1.15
